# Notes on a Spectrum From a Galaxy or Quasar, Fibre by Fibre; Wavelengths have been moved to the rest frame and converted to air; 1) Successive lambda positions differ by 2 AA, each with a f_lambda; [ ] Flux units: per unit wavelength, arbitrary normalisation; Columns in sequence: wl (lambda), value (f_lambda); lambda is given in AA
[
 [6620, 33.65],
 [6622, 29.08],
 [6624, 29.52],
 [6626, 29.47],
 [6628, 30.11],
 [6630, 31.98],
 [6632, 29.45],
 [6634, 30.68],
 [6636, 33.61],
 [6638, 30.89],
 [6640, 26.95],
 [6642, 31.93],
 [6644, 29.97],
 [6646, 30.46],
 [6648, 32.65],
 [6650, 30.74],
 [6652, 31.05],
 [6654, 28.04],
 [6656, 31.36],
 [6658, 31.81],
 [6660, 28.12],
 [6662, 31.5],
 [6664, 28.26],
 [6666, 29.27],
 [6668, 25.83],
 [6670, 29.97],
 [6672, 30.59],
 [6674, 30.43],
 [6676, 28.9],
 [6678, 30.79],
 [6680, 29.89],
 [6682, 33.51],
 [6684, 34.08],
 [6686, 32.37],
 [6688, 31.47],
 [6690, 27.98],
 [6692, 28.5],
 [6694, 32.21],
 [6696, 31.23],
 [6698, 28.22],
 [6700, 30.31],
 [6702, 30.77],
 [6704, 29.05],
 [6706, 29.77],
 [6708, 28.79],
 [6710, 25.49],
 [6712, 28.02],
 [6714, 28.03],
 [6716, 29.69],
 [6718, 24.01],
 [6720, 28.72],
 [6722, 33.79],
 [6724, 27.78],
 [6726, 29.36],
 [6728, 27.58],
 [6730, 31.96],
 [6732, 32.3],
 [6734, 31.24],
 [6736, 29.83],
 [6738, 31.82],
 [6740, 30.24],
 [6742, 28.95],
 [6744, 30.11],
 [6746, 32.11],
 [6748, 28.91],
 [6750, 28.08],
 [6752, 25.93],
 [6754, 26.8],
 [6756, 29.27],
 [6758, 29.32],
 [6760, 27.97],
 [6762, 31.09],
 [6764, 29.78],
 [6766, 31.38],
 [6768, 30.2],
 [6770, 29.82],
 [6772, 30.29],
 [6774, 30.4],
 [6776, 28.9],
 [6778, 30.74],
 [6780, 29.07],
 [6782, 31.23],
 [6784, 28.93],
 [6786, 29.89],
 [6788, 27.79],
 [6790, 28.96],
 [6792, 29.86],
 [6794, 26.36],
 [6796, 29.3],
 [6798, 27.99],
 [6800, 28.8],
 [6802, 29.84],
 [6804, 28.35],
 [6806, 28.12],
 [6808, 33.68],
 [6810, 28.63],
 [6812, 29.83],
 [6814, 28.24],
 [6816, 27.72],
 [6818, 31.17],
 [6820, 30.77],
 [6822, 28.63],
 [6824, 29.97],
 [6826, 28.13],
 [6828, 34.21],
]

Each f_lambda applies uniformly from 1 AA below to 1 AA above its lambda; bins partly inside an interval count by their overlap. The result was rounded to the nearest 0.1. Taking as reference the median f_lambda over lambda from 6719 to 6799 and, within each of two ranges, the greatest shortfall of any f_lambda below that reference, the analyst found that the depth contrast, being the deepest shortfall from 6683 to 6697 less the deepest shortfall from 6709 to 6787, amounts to -4.0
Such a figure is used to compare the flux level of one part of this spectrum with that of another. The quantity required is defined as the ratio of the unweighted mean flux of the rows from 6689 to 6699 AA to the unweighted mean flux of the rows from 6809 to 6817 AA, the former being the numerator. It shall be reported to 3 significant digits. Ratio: 1.04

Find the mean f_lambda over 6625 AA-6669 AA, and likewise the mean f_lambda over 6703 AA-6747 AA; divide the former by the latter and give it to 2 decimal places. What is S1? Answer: 1.02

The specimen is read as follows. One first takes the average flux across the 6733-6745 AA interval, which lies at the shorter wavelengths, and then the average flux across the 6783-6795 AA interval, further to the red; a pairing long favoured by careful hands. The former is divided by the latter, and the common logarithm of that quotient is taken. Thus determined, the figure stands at 0.026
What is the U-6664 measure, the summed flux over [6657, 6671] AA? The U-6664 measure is 205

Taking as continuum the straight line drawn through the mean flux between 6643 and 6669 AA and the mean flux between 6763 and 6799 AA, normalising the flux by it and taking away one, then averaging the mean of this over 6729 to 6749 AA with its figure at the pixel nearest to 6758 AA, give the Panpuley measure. 0.01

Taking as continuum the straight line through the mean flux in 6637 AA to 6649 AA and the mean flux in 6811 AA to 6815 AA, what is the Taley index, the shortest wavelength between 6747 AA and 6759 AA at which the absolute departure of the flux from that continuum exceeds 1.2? 6750 AA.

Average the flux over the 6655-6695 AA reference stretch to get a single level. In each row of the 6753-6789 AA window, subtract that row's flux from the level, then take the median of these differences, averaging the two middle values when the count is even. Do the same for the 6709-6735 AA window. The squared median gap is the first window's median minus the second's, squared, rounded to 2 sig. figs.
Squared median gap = 1.2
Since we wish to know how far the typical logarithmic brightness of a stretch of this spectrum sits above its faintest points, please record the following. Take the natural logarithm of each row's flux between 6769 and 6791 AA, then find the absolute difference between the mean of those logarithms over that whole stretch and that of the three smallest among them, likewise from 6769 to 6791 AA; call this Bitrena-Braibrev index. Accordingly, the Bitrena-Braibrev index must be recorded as 0.037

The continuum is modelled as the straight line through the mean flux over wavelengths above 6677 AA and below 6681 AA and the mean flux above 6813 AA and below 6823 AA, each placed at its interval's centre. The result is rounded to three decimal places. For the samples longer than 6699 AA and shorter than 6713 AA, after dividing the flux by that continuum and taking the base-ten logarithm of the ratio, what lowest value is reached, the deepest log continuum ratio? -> -0.072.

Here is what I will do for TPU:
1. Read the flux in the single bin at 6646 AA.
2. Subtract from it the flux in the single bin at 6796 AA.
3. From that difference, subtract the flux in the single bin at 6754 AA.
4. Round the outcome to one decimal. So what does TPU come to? -25.6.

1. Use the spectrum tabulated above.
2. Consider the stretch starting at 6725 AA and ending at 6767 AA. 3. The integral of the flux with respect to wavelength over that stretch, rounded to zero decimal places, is 1248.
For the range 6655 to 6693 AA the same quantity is 1149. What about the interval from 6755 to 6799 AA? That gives 1297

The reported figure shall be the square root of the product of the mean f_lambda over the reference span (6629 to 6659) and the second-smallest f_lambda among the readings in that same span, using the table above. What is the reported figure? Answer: 29.4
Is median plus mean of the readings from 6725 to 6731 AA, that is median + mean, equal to 59.0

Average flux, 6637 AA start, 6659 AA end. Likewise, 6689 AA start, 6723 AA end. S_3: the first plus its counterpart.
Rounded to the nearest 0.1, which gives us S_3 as 59.6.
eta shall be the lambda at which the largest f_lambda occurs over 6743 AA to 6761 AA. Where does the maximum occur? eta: 6746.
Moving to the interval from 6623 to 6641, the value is 6636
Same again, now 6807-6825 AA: 6808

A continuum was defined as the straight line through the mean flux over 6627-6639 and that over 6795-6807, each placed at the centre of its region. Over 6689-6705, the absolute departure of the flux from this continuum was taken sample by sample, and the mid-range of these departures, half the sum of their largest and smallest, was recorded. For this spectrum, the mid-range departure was 1.2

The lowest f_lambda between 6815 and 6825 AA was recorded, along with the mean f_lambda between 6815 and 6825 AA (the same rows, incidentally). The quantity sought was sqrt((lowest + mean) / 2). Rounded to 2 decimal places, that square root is 5.36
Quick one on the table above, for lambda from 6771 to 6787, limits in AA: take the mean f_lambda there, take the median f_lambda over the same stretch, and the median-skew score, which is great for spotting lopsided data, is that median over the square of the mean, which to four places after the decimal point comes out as 0.0336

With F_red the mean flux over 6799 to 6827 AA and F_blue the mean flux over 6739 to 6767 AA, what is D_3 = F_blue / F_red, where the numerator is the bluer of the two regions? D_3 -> 1.00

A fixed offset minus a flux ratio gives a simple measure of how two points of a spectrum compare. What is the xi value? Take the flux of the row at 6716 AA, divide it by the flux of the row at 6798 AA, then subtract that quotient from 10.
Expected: 8.94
